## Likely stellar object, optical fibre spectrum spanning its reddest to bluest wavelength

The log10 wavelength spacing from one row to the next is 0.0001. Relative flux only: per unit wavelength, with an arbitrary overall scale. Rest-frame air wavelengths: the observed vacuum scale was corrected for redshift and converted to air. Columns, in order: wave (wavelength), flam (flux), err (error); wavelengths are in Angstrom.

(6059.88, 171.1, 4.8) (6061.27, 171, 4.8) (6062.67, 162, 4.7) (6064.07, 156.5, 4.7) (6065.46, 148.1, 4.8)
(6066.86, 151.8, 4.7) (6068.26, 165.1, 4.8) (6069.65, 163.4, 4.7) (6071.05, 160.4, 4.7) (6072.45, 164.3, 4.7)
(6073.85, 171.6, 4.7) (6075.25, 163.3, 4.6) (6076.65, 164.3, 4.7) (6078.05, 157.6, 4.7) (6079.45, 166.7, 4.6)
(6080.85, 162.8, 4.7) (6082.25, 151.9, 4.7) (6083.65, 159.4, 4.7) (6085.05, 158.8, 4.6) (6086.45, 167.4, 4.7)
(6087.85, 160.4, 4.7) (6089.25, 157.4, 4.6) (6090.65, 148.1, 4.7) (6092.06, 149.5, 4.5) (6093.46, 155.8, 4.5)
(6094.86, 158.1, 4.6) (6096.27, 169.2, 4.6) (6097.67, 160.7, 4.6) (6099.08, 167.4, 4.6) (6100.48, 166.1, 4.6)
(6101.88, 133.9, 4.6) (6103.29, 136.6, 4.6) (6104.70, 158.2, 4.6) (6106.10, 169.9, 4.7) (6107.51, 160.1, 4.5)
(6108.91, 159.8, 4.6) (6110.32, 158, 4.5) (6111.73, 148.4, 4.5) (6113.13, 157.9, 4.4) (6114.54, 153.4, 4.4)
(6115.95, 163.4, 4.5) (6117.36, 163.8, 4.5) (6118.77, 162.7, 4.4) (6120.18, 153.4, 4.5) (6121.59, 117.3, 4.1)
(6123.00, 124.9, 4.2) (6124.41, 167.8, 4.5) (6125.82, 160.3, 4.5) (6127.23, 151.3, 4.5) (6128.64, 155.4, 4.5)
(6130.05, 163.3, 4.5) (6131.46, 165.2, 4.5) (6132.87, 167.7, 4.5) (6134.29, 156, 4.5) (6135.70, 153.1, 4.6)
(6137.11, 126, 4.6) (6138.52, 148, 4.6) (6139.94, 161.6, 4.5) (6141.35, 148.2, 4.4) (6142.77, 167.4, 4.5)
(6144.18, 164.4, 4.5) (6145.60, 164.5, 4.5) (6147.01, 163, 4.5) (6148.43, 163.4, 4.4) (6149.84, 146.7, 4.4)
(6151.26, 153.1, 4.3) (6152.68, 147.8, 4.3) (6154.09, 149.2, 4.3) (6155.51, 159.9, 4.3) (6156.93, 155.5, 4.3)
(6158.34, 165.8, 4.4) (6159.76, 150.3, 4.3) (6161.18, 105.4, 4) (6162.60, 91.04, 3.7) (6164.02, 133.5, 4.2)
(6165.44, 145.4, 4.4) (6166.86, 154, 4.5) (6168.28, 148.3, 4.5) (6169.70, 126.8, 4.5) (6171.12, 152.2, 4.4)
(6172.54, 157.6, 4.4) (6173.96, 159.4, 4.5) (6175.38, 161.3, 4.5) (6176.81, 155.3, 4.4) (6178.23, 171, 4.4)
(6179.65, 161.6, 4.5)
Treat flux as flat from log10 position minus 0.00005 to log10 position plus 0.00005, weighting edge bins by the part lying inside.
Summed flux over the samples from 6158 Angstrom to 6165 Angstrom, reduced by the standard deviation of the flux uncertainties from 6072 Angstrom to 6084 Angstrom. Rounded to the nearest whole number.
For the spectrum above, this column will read 646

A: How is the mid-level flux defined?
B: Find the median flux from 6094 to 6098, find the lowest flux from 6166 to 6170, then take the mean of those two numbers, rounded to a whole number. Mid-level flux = 144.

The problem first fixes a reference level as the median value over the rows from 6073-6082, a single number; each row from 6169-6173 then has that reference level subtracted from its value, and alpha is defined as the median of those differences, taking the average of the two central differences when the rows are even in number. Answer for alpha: -11.6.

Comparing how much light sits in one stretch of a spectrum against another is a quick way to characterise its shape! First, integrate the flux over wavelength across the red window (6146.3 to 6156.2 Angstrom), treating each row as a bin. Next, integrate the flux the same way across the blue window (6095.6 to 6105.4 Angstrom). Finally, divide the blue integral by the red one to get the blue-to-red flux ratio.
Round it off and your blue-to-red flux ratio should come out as 1.00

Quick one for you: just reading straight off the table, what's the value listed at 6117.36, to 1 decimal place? 163.8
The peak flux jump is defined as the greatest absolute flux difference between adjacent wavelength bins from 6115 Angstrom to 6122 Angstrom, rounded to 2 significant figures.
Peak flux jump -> 36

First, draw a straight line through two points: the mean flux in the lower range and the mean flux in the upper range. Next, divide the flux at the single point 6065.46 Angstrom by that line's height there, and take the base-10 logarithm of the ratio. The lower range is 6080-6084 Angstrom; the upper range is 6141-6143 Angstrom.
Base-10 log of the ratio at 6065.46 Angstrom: -0.03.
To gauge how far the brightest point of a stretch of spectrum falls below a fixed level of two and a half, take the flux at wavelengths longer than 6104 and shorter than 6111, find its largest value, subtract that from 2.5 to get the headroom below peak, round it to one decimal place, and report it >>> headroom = -167.4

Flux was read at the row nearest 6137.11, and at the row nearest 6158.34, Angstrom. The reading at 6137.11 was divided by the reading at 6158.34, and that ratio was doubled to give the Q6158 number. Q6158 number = 1.52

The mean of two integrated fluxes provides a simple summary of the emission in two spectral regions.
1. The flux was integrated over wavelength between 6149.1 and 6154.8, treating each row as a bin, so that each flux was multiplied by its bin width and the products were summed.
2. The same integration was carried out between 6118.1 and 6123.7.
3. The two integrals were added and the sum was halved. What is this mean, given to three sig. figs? 816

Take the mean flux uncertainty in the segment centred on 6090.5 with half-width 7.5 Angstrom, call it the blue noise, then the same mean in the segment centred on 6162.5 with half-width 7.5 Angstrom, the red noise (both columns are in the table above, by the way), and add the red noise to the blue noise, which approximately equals 8.90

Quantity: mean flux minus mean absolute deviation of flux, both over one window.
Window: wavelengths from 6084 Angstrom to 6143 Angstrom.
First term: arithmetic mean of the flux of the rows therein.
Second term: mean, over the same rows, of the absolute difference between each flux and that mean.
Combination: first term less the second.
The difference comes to 147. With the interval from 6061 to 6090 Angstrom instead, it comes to 156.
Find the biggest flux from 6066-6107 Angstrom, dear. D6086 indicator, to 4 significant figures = 171.6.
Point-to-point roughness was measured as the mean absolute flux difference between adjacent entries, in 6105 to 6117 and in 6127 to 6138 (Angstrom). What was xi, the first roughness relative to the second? 0.78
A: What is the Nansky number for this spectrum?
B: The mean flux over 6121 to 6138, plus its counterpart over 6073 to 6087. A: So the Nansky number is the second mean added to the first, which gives 313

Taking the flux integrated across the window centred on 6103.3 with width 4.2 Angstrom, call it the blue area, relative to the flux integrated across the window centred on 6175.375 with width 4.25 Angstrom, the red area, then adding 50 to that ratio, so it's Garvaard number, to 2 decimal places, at 50.89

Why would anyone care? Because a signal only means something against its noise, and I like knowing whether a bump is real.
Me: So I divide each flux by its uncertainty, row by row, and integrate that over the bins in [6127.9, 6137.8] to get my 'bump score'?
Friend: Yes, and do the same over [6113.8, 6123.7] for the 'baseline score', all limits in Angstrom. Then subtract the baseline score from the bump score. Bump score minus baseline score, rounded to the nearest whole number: 5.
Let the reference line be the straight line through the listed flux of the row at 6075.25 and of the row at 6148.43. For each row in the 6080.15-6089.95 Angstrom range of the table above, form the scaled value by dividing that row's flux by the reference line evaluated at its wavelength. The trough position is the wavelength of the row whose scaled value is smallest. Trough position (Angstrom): 6082.25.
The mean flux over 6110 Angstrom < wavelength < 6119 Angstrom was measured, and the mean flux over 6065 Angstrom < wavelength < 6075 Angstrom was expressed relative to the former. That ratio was 1.02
